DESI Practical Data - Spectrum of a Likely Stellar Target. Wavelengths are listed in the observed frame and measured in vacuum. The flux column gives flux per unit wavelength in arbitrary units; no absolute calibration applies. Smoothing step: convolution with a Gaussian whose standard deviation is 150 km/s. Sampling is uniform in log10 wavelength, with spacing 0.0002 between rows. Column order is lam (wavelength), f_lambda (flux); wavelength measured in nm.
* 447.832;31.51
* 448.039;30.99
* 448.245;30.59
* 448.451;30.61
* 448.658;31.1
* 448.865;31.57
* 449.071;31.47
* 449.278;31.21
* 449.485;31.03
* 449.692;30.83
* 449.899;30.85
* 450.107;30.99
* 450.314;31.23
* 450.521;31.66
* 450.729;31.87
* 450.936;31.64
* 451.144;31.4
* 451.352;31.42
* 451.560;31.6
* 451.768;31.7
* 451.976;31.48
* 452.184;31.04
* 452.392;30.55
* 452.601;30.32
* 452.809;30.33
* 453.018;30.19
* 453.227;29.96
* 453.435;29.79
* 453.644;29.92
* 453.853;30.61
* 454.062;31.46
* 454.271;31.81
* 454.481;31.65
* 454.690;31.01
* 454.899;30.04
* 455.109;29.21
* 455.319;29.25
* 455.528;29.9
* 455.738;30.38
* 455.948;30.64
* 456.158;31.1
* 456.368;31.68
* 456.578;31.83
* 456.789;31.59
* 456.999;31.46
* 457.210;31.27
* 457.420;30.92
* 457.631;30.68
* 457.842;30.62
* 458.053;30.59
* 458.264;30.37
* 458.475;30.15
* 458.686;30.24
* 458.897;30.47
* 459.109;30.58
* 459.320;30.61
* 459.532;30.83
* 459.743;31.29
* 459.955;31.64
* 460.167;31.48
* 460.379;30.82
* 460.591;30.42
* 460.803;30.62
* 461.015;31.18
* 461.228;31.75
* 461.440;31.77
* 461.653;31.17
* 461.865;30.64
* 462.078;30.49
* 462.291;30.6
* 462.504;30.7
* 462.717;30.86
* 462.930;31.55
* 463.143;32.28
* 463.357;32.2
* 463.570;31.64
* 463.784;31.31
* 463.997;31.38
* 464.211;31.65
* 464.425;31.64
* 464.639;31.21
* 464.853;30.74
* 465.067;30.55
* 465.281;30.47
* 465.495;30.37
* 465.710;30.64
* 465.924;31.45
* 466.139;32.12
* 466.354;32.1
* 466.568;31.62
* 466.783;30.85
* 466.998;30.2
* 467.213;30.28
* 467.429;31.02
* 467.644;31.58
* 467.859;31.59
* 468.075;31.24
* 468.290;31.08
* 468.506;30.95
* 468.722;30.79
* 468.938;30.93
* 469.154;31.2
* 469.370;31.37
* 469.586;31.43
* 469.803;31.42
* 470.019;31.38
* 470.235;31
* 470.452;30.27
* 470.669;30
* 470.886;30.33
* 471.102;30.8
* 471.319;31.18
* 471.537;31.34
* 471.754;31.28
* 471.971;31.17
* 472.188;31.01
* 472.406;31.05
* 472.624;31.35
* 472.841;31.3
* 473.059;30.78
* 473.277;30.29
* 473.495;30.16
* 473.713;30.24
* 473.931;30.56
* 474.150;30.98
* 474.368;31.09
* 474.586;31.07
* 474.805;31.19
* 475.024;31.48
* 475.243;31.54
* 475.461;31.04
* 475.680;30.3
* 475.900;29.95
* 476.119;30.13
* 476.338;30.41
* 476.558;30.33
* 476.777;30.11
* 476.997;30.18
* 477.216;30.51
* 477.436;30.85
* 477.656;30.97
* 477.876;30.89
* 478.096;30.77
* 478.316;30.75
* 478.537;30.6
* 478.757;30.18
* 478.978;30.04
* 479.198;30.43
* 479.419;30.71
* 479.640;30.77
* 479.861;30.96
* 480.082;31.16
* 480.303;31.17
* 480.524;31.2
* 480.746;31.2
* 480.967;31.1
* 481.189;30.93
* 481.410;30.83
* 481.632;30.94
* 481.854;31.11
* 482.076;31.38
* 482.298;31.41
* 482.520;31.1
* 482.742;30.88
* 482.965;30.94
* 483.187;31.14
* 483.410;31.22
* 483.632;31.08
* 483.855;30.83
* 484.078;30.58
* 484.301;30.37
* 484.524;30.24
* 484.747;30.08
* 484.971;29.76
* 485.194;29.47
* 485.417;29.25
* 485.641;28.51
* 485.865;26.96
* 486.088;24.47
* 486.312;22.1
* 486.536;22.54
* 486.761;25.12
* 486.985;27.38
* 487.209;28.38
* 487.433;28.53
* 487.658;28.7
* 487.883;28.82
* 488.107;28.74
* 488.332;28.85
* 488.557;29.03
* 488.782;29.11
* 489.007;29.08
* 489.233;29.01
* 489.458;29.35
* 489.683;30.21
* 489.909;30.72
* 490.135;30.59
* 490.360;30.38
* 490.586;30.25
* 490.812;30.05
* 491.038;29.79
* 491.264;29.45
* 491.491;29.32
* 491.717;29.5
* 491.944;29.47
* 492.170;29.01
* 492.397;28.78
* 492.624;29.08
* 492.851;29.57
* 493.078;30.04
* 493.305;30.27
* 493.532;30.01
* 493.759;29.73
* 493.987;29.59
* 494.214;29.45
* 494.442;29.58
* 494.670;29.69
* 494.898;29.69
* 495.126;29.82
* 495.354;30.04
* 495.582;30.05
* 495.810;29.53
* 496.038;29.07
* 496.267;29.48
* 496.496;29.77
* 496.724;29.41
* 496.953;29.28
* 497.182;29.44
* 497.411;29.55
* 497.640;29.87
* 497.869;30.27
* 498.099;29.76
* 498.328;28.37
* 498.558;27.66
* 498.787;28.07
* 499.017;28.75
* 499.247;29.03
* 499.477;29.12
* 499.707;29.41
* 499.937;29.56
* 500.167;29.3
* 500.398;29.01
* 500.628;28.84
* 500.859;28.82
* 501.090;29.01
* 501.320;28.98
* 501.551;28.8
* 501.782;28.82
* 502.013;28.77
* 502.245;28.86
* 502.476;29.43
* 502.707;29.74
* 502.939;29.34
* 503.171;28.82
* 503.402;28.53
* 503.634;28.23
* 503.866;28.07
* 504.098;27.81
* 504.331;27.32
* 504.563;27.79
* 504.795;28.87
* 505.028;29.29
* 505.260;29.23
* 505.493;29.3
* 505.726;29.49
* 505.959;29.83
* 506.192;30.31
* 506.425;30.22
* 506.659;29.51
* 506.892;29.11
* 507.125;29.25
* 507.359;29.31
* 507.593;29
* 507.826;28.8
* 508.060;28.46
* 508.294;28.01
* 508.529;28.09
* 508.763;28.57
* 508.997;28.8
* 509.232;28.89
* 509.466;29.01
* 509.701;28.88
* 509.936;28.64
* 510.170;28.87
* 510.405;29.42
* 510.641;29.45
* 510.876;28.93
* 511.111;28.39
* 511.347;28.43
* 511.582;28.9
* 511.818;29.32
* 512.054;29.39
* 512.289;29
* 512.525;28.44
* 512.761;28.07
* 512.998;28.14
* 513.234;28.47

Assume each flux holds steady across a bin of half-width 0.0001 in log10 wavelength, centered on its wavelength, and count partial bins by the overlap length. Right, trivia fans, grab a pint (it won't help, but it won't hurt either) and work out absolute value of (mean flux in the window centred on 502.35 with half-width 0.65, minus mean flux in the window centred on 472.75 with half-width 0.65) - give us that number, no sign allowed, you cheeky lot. 1.8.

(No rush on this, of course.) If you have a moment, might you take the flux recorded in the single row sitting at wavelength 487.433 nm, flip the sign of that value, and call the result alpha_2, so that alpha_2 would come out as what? -28.5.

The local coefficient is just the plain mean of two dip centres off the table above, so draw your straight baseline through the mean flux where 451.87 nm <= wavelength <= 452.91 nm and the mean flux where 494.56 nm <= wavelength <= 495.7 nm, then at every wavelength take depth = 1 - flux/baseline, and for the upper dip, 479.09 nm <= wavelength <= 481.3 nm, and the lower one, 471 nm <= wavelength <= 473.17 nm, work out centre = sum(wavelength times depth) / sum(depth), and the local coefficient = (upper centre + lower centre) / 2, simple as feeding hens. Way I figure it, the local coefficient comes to 476.22 nm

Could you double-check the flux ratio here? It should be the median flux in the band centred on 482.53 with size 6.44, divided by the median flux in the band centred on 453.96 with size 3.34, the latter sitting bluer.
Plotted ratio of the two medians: 1.02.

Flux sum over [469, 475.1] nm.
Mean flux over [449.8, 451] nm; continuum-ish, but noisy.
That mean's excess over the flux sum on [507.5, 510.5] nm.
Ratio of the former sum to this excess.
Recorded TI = -2.5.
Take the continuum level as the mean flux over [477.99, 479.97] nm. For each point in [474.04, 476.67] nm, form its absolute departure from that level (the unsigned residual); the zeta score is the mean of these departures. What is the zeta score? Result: 0.51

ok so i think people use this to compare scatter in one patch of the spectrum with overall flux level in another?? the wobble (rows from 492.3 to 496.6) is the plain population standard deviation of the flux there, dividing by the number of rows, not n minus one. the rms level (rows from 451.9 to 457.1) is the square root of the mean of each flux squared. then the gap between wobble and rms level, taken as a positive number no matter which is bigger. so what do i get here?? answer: 30.3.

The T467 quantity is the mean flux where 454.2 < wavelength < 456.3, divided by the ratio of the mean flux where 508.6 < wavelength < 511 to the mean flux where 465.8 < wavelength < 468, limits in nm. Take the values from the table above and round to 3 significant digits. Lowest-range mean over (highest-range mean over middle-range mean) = 33.0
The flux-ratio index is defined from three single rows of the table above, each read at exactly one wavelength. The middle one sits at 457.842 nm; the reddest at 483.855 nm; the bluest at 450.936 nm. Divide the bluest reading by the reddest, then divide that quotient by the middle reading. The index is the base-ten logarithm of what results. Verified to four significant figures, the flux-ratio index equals -1.475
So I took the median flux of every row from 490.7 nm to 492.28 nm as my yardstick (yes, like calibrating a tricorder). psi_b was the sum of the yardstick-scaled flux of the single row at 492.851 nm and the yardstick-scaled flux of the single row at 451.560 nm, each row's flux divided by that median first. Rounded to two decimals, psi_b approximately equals 2.08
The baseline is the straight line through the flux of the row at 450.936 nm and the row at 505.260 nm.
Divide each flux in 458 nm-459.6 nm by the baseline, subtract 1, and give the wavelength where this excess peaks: 459.532 nm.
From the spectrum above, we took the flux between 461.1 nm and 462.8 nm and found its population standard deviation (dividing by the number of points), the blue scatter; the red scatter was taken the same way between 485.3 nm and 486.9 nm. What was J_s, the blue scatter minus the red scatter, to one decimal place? -2.1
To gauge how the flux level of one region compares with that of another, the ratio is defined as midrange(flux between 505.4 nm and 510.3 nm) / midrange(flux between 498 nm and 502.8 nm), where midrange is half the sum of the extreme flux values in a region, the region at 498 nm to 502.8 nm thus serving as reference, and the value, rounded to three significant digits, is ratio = 1.02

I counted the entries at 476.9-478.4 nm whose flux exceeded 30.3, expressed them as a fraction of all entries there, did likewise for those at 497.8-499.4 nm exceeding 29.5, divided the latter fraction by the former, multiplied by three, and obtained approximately 1.00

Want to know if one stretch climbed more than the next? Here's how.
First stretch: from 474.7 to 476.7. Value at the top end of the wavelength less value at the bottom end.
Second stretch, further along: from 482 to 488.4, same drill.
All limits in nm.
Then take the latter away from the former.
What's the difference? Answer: 1.7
